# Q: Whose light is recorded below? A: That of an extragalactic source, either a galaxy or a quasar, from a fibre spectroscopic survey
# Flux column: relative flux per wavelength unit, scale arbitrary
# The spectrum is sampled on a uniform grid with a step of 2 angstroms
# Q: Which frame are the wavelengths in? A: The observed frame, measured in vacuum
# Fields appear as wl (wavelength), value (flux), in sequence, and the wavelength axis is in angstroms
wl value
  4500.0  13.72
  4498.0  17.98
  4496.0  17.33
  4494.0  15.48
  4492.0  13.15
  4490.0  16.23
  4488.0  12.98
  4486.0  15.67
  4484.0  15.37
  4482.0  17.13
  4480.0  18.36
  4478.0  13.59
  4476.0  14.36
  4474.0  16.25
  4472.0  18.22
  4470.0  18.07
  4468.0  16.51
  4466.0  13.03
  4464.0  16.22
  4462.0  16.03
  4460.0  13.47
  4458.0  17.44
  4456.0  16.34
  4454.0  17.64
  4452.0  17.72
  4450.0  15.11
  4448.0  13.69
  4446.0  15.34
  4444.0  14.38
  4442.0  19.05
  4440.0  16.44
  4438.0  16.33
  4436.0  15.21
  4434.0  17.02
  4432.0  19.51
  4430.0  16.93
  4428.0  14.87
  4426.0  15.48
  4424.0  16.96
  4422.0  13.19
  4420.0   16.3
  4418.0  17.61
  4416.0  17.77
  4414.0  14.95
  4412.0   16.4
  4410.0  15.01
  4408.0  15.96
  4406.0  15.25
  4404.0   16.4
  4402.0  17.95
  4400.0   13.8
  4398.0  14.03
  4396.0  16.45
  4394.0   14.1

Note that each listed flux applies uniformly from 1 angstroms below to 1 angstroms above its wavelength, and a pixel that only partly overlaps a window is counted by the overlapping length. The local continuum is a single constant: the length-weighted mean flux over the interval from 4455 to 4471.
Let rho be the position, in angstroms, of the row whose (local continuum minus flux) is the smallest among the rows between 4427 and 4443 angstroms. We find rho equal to 4432.0 angstroms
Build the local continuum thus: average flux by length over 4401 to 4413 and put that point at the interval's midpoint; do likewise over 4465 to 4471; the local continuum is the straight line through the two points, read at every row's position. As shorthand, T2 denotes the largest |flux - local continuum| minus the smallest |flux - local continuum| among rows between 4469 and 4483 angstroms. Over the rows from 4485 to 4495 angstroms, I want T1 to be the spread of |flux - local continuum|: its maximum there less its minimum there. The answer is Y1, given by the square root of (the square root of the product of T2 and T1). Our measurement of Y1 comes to 1.55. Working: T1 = 2.68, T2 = 2.1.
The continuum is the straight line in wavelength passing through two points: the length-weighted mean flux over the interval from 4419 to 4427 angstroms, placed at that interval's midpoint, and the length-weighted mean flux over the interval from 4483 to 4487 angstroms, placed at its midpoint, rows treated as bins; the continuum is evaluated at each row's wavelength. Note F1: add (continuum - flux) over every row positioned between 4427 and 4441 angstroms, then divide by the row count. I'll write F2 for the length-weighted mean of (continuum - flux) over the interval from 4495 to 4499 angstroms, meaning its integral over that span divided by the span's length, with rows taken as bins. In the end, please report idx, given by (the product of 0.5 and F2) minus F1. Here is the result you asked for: 0.1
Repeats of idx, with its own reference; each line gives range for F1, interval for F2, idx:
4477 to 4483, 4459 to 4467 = 1.3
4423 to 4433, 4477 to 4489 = 1.3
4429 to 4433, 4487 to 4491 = 3.2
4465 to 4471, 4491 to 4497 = 0.5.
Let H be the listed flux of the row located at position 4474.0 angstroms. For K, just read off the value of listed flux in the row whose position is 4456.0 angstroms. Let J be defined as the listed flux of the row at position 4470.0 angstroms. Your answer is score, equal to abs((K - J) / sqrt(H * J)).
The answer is 0.101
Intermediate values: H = 16.25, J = 18.07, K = 16.34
